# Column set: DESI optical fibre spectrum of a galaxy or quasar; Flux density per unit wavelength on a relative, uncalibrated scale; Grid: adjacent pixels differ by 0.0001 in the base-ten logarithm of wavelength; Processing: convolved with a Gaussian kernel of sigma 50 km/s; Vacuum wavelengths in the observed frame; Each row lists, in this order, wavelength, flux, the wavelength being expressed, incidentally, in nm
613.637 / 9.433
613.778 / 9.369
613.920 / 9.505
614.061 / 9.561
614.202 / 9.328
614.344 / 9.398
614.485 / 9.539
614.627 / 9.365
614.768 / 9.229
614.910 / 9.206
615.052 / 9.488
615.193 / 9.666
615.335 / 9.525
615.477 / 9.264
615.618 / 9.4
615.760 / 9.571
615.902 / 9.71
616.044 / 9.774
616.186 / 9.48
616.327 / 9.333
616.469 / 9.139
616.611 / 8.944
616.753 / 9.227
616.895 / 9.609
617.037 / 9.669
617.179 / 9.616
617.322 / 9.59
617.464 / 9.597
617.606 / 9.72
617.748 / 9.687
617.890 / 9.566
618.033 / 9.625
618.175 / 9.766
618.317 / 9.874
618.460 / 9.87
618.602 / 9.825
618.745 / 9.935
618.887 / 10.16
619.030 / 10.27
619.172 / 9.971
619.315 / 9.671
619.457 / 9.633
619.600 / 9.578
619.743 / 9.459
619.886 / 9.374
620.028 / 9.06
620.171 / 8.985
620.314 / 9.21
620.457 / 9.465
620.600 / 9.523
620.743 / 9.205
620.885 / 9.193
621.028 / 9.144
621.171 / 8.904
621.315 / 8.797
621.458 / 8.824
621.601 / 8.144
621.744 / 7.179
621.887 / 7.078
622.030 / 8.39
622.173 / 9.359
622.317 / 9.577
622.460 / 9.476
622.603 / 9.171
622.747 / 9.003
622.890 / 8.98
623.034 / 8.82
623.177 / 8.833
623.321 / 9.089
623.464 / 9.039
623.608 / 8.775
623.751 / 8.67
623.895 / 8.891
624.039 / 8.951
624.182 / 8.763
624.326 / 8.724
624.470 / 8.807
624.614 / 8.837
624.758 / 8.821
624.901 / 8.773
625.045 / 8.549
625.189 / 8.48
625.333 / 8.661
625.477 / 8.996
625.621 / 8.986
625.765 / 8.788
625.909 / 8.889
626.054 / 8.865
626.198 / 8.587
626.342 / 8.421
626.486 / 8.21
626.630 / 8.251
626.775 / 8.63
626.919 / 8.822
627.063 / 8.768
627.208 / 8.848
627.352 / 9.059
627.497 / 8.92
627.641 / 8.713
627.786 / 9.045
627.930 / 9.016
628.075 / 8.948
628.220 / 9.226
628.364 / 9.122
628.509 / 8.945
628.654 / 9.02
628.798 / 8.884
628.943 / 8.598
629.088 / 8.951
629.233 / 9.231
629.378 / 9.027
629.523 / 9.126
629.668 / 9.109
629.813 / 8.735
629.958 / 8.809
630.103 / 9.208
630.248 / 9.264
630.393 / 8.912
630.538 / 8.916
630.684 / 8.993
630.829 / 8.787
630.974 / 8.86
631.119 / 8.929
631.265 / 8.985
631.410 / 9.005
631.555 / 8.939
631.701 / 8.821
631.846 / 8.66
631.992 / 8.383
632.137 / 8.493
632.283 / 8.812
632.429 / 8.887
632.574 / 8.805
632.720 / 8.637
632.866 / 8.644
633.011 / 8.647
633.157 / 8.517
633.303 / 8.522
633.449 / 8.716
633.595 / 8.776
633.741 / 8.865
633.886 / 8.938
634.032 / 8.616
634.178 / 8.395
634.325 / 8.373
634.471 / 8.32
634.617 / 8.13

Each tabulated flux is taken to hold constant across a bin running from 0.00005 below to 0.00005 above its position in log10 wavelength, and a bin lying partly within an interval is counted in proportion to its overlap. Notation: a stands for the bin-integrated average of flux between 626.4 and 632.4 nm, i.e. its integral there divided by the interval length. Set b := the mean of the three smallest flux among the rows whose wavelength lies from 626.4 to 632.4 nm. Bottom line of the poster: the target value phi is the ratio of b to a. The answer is 0.933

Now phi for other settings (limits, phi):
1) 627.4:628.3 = 0.987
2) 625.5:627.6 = 0.951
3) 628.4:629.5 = 0.983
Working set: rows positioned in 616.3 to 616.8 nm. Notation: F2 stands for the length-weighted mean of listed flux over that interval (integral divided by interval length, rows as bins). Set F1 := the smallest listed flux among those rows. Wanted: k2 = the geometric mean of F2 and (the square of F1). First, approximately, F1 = 8.944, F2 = 9.1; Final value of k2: 27.0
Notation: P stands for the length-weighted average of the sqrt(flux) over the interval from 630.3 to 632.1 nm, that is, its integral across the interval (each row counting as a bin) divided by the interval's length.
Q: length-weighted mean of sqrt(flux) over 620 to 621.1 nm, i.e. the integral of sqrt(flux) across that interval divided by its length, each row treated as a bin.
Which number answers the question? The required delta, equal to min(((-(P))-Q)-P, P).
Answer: -8.99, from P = 2.97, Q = 3.04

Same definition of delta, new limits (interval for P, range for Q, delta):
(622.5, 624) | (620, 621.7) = -8.98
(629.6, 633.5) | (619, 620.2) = -9.03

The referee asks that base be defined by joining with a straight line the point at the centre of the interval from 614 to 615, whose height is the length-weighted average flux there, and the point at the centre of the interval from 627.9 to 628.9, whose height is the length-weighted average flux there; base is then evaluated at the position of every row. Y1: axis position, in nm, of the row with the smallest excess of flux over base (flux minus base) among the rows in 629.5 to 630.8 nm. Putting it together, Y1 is 629.813 nm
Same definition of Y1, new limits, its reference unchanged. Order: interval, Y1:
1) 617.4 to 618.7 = 617.890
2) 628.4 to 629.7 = 628.943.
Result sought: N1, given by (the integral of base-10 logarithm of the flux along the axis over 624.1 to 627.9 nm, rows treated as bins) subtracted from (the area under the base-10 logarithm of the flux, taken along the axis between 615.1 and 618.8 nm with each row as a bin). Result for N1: 0.05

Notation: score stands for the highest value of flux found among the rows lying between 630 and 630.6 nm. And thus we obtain 9.264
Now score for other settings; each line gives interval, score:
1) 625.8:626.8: 8.889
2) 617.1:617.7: 9.72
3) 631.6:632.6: 8.887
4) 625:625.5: 8.996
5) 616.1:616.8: 9.48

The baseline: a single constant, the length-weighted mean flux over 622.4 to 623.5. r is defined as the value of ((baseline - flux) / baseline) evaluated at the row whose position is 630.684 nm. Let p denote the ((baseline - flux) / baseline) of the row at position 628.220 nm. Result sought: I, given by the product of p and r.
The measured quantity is -0.0001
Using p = -0.020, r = 0.006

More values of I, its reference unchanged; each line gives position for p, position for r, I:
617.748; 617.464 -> 0.0043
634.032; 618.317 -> -0.0044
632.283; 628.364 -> -0.0002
